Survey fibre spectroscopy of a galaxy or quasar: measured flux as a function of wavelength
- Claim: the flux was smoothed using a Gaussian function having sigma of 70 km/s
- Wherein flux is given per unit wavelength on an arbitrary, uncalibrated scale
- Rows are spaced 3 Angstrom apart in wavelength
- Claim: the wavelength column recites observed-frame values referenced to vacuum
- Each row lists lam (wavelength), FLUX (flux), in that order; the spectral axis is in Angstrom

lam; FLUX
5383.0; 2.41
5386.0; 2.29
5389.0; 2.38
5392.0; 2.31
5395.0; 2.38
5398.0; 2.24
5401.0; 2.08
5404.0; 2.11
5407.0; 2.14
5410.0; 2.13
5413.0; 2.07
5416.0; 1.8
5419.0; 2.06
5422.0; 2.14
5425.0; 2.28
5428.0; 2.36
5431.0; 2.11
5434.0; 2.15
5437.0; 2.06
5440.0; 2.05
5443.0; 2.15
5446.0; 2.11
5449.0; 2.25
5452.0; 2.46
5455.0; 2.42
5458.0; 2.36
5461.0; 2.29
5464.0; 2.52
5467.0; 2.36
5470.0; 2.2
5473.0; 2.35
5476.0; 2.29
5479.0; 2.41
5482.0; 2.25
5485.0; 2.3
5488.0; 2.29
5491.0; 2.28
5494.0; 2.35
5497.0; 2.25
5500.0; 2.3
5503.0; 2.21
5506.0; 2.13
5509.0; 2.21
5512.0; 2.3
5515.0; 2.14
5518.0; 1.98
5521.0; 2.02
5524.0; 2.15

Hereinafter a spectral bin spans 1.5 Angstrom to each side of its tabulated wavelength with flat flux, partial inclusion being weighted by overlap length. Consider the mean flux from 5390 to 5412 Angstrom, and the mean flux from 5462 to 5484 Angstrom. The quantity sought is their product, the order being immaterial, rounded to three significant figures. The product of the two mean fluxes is 5.14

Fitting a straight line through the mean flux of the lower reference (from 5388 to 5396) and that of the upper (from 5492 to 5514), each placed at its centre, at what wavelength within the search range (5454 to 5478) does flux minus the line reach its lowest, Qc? 5470.0 Angstrom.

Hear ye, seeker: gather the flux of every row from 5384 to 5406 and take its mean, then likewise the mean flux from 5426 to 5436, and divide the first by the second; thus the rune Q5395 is 1.02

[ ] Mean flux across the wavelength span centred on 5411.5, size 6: 2.10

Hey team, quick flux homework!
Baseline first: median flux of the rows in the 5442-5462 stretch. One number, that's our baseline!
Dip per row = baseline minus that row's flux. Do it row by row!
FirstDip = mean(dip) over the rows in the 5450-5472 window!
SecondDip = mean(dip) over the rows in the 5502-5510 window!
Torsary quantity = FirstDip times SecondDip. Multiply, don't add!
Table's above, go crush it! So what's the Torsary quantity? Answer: -0.009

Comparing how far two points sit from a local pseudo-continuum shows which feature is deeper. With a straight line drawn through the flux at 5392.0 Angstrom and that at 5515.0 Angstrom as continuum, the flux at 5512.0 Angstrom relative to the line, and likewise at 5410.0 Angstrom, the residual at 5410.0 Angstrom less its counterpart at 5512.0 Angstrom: -0.3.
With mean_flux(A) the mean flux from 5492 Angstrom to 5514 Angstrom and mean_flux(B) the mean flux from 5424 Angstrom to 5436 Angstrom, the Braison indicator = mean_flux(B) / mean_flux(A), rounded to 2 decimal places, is 0.99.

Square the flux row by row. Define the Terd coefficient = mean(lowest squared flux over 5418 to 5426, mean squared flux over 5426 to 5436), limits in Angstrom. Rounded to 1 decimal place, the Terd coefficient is 4.6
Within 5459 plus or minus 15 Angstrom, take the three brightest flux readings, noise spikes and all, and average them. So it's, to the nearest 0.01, 2.47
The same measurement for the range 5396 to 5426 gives 2.22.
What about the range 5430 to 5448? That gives 2.14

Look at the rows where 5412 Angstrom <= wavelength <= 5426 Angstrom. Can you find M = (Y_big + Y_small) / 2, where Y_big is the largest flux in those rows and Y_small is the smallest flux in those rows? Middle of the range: 2.04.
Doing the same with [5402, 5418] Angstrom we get 1.97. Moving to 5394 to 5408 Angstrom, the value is 2.23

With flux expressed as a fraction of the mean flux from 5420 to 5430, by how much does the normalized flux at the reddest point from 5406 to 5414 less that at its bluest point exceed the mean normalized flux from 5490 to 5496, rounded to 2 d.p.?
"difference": -1.06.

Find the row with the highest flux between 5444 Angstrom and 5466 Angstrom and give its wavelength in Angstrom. 5464.0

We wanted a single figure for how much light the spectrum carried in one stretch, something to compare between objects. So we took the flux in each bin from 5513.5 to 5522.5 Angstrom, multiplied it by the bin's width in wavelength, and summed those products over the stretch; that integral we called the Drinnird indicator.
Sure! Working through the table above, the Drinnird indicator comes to 18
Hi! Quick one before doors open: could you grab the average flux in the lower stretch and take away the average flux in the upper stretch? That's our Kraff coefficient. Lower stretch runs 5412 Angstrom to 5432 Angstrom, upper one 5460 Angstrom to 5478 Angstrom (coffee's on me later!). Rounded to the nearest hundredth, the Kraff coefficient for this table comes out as -0.22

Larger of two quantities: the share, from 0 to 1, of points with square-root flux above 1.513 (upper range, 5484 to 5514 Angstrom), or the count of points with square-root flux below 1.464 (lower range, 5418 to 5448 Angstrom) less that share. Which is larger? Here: 5.5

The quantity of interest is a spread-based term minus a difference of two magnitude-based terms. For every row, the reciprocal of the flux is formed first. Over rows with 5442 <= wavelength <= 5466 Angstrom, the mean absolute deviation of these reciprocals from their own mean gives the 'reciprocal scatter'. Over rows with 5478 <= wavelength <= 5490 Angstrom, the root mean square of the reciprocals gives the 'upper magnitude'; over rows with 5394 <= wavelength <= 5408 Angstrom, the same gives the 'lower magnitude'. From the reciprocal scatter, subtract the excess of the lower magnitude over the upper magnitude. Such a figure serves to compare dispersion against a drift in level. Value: 0.00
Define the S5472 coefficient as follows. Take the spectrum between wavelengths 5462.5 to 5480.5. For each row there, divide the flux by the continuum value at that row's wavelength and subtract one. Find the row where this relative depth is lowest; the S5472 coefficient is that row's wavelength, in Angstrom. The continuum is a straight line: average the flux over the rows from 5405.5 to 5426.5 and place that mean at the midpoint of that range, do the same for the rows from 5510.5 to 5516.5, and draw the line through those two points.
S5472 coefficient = 5470.0 Angstrom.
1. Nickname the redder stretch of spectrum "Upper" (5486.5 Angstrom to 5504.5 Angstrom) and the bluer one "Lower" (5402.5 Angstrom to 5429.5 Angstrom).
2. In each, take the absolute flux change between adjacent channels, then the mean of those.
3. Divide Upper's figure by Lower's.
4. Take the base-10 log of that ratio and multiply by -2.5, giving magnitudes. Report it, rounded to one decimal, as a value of 0.6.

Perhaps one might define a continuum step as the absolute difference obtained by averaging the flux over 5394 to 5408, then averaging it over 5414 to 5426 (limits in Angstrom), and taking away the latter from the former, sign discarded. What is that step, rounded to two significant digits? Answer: 0.12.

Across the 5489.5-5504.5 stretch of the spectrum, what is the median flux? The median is 2.28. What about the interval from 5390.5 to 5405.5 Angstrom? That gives 2.24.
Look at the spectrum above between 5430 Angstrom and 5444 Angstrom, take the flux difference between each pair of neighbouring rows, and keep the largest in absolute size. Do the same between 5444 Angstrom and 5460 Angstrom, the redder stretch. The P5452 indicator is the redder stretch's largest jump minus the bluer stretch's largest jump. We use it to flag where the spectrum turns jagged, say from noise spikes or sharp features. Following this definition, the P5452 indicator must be 0.11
